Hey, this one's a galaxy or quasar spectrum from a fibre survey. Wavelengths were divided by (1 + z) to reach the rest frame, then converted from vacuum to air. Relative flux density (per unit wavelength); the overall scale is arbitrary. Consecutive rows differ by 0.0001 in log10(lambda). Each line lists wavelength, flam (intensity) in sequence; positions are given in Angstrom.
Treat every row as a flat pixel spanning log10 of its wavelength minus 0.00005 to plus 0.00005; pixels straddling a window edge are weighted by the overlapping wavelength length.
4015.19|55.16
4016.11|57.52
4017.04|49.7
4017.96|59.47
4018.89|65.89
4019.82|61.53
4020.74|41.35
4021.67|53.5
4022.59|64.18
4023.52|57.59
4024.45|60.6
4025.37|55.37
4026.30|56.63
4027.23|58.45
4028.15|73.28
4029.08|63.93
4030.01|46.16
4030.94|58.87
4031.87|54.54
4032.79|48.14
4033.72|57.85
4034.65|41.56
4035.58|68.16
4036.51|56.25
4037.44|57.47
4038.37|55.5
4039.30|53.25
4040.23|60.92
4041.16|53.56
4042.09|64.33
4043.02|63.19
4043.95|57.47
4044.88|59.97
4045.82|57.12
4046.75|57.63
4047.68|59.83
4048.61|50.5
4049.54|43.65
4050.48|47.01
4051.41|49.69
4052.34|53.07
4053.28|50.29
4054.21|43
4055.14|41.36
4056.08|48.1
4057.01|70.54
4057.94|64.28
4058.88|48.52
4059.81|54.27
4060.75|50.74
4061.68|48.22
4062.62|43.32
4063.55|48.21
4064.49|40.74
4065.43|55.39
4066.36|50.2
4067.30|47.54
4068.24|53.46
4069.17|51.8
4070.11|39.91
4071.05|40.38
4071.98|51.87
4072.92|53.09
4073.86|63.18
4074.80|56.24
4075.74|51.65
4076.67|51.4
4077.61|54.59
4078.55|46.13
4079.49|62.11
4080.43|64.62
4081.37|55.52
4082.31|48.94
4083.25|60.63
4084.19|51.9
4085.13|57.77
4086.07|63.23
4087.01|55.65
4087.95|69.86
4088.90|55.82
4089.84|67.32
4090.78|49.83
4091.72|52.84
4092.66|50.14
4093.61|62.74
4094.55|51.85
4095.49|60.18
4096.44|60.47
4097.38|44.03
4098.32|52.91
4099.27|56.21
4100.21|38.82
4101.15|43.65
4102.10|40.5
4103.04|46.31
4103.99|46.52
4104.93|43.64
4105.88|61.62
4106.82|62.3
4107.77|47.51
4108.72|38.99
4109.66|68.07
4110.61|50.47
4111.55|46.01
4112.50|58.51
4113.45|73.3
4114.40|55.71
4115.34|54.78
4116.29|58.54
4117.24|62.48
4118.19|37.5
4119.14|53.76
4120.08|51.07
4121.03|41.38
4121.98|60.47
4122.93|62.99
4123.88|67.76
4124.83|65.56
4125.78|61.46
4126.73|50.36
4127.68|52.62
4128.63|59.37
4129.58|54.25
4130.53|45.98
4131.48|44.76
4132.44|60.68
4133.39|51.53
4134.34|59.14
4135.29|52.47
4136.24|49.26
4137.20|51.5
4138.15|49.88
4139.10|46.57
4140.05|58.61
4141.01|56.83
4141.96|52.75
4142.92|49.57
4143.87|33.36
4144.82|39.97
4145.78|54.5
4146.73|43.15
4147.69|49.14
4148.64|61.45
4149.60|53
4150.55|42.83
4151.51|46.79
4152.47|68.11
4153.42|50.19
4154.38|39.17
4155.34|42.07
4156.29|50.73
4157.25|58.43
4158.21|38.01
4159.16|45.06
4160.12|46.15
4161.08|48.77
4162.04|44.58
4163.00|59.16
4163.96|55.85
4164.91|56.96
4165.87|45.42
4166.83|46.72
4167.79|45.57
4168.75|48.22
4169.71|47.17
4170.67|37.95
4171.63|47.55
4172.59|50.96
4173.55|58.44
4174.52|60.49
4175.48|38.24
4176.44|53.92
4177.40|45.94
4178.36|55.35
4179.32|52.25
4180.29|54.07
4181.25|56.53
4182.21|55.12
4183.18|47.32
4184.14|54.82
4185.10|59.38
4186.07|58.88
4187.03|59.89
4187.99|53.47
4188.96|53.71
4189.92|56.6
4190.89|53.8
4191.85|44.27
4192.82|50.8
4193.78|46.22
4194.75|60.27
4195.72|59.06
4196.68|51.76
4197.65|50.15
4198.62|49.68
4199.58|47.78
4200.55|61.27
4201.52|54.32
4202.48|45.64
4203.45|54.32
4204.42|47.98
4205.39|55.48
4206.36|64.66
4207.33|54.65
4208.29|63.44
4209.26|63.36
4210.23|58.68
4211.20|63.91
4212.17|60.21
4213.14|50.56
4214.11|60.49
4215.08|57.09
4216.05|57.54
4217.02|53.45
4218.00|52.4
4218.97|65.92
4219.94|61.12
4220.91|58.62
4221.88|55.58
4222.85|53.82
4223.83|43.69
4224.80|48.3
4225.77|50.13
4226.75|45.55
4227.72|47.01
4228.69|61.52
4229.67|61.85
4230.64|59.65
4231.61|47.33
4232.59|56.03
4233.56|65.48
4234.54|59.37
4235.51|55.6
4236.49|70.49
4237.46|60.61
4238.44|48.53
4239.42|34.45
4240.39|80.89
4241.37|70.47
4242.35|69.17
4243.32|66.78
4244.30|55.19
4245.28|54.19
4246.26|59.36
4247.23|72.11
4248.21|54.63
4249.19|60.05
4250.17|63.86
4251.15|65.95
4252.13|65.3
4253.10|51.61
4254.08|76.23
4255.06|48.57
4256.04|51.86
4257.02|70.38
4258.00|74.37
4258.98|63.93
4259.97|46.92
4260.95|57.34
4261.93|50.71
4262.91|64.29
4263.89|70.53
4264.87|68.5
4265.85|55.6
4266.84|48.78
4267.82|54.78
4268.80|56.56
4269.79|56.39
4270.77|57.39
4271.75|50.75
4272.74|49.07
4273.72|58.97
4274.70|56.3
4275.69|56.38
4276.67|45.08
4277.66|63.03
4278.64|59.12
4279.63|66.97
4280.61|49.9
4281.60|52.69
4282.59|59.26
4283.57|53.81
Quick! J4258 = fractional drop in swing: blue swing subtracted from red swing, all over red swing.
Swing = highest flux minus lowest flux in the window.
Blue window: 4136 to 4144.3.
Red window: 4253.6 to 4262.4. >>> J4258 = 0.14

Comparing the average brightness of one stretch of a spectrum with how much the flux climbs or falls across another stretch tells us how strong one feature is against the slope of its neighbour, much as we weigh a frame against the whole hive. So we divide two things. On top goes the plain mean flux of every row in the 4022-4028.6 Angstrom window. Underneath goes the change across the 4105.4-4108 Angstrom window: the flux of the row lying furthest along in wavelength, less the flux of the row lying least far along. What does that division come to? -4.3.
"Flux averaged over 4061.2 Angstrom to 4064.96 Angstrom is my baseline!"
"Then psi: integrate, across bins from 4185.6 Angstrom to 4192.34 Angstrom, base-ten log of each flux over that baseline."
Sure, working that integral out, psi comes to 0.5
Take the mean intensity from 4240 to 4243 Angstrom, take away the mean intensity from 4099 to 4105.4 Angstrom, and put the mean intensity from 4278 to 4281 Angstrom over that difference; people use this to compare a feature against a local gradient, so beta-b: 2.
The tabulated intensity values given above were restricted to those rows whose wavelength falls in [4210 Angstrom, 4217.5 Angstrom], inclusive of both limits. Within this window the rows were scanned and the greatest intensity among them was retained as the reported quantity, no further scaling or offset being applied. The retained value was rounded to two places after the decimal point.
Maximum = 63.91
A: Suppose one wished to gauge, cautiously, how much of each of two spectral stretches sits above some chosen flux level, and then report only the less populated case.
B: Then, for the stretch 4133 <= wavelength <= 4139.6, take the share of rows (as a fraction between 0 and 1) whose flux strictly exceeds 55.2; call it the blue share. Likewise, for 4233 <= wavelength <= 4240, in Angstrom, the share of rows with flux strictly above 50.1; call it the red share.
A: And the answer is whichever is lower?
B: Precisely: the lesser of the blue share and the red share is 0.14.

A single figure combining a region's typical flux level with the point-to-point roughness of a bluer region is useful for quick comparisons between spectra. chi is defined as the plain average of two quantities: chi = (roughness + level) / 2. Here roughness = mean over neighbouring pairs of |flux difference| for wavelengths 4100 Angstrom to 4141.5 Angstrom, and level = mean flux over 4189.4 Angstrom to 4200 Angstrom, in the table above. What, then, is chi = 30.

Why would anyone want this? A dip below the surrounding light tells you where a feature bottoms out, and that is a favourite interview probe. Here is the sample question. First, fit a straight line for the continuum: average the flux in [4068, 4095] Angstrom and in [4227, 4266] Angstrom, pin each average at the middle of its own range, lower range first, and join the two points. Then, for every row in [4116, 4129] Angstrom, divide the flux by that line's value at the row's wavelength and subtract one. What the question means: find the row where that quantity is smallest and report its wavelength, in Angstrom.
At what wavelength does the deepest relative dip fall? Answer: 4118.19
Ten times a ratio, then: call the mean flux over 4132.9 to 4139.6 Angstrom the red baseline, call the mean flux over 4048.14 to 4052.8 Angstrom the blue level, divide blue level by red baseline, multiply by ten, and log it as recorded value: 9.5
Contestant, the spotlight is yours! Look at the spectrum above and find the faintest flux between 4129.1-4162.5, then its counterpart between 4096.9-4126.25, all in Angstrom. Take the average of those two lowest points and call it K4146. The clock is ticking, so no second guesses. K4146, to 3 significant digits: 35.4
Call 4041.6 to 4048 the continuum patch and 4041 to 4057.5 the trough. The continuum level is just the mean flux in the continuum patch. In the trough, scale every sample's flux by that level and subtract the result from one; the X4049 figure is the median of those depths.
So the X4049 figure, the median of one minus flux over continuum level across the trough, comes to 0.110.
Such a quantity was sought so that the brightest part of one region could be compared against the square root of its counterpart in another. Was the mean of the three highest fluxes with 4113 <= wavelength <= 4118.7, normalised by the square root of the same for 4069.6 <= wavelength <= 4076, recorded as 8.5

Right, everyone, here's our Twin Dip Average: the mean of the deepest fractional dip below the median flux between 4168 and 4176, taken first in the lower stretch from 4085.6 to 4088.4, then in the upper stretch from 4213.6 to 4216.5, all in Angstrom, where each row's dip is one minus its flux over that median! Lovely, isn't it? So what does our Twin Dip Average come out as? -0.18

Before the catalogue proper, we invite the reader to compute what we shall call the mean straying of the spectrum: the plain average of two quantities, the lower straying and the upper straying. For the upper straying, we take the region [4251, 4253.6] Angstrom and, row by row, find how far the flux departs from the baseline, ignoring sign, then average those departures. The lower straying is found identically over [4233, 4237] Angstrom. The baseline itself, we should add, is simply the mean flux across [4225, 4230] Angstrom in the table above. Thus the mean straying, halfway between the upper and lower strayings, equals 9.2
